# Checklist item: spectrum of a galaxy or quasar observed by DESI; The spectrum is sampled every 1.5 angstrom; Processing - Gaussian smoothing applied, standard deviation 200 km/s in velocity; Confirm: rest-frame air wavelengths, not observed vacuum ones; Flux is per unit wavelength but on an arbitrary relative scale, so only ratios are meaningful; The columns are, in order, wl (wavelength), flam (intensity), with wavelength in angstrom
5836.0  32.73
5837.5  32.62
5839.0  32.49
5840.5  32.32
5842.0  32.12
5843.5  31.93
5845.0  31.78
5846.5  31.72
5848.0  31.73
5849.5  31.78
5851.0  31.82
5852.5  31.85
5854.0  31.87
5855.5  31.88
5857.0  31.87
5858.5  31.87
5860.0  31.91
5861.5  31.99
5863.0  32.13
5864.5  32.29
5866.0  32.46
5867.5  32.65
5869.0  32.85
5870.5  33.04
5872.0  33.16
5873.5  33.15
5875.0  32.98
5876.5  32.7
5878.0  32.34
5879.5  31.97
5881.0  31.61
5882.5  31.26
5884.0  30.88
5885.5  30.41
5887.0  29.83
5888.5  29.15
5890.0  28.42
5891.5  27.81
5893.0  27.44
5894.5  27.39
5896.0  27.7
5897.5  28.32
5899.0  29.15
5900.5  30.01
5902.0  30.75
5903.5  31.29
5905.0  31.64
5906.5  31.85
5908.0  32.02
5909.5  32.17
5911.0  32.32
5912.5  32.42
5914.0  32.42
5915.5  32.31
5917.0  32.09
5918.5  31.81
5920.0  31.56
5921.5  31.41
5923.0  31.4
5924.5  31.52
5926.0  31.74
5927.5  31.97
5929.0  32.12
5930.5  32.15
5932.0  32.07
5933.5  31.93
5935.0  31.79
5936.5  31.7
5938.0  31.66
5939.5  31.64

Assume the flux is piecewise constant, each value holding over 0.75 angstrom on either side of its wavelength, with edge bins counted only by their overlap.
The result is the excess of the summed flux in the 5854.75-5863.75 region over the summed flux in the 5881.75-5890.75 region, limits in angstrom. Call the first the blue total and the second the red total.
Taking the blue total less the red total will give 12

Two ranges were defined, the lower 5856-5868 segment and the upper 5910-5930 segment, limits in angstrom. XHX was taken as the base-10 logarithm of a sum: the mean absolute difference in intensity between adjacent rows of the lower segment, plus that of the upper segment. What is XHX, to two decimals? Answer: -0.58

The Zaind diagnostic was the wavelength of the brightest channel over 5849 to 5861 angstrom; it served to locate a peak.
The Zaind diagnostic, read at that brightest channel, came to 5860.0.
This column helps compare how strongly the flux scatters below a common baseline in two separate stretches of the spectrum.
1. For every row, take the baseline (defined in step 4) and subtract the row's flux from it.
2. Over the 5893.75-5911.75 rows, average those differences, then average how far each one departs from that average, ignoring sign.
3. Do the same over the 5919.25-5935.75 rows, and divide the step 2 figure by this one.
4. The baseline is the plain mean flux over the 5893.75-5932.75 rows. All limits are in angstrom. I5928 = 6.6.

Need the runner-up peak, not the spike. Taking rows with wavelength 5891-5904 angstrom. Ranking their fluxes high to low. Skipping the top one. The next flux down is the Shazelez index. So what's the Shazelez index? 30.75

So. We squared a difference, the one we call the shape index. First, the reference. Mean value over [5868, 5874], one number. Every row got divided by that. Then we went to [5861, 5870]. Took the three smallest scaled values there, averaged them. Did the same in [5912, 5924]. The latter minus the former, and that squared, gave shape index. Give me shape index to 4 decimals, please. 0.0004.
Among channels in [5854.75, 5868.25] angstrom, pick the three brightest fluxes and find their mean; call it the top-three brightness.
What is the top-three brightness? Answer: 32.5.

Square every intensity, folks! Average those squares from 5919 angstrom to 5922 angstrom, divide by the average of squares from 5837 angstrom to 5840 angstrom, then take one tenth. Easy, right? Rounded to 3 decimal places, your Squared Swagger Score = 0.094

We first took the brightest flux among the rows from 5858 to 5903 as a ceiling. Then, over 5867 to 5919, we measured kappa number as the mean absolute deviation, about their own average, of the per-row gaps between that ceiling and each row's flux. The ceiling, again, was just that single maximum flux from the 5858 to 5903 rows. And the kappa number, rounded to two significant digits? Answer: 1.5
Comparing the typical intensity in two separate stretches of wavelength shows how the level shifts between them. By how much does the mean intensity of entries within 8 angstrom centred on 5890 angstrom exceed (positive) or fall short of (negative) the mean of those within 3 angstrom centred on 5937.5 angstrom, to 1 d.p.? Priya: -3.1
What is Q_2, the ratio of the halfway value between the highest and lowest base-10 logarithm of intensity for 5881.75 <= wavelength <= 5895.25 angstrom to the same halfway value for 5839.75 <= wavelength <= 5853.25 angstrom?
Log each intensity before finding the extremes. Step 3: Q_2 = 0.97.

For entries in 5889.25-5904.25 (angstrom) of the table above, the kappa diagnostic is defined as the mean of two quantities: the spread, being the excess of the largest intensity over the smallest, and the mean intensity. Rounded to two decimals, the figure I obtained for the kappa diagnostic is 16.36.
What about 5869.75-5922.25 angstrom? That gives 18.38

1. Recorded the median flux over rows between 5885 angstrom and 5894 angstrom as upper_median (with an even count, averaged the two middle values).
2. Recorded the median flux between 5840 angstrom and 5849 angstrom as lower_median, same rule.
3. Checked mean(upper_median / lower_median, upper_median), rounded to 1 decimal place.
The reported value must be 14.8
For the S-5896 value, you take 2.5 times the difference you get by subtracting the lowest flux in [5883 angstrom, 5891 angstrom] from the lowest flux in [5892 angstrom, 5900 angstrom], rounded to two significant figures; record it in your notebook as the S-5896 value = -2.6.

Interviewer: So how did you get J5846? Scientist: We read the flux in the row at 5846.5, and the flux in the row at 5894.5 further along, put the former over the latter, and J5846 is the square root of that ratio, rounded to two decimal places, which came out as 1.08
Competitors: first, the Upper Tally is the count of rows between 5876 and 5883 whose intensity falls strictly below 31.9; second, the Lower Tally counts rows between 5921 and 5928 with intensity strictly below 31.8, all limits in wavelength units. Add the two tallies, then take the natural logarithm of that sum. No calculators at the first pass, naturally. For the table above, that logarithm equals 1.8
